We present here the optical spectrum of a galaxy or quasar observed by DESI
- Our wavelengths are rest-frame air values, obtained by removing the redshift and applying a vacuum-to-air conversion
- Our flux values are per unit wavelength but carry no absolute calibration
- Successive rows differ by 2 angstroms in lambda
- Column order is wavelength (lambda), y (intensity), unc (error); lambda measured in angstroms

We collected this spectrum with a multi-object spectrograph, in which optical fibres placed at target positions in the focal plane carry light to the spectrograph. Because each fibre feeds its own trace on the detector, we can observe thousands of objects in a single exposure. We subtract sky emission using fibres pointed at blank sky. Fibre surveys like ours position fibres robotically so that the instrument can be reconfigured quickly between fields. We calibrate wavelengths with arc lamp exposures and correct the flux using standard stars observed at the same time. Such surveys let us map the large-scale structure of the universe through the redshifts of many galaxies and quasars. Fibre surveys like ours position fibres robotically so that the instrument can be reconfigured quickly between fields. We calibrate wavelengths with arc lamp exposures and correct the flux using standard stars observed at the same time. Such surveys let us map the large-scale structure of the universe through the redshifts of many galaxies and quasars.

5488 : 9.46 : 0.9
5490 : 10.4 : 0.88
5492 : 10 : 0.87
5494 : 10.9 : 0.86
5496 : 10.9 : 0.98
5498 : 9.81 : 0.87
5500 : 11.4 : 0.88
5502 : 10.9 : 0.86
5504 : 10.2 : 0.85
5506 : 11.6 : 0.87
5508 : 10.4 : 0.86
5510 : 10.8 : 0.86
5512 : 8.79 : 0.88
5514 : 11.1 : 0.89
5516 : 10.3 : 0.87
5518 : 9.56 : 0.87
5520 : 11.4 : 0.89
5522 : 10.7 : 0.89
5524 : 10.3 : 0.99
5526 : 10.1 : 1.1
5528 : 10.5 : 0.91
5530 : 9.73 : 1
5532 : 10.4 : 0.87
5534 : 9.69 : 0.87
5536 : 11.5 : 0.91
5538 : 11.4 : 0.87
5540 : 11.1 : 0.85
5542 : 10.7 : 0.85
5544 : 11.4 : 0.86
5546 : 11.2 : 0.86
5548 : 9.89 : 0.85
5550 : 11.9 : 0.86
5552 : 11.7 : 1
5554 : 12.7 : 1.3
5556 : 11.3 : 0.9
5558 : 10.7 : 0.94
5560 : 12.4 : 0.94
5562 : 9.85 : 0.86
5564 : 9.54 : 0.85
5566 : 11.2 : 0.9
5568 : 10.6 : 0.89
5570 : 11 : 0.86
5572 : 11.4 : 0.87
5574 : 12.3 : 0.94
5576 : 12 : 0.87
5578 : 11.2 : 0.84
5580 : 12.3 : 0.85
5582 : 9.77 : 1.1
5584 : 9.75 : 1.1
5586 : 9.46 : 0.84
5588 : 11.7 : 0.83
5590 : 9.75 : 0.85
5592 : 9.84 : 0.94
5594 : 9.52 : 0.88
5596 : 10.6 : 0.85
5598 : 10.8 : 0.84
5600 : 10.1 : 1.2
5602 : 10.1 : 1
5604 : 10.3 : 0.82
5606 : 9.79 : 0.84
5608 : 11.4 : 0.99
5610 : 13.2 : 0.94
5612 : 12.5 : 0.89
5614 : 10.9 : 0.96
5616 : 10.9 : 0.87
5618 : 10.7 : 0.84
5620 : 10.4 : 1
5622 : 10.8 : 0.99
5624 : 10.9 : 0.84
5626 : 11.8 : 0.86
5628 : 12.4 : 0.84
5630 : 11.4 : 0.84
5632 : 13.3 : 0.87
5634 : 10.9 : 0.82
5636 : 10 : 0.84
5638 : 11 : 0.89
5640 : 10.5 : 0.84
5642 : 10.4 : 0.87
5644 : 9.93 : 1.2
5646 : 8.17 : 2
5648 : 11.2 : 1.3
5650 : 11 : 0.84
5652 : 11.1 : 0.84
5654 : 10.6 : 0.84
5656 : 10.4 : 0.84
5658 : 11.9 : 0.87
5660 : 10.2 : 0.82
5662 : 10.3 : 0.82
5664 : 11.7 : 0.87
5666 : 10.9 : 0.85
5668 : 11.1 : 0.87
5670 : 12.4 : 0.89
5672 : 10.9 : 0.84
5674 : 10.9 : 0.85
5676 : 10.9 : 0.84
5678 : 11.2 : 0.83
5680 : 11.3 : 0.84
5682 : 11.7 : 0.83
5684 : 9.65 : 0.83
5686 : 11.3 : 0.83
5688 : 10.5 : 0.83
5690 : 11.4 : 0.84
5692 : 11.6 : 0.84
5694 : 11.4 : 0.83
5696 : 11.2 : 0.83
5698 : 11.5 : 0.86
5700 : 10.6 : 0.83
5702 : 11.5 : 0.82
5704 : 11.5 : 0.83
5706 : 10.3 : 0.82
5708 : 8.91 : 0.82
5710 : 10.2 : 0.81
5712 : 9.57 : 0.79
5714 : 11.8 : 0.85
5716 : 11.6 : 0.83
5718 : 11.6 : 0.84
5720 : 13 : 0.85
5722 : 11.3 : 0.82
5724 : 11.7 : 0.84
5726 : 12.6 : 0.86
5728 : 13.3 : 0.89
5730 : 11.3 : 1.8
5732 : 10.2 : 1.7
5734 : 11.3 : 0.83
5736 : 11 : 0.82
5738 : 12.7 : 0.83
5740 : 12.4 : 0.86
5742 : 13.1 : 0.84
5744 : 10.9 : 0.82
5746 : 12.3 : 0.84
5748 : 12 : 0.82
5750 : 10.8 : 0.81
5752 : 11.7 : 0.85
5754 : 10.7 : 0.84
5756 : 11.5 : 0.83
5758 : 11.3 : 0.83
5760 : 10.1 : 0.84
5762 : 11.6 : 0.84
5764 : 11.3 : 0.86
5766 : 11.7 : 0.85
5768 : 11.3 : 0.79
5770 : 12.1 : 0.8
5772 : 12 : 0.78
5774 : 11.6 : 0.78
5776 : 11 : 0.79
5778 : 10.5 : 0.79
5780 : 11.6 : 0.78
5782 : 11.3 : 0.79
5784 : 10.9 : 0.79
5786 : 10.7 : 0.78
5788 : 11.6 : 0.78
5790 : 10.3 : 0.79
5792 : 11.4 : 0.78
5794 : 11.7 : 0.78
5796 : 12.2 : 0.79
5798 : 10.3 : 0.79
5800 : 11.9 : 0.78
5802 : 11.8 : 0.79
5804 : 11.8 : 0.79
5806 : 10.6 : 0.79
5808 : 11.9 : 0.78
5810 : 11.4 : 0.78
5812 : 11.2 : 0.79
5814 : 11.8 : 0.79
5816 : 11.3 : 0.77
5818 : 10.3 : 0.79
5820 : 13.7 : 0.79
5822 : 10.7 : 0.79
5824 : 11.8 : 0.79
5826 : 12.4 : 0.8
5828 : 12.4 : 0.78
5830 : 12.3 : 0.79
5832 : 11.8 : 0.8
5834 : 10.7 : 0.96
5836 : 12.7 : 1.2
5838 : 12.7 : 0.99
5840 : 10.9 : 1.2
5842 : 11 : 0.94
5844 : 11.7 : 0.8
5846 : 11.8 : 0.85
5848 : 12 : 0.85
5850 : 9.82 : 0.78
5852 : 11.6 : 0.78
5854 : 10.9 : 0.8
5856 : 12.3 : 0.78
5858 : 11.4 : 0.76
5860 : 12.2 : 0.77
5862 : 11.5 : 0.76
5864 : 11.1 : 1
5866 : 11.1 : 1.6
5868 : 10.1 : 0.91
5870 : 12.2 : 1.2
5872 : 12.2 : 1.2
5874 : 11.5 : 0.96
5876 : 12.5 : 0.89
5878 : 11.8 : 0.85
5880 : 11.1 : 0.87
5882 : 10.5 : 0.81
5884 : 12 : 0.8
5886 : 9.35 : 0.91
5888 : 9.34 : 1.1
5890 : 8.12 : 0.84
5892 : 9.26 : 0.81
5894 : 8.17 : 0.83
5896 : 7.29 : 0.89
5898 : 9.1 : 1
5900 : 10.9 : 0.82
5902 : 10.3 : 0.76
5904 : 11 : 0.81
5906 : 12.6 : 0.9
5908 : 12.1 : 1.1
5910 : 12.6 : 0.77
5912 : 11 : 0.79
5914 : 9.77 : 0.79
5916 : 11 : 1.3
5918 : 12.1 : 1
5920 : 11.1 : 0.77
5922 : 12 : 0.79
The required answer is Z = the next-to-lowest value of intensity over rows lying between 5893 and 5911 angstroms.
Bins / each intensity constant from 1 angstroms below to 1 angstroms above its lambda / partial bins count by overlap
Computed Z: 8.17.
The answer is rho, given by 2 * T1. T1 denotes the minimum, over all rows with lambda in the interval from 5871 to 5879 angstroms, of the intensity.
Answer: 23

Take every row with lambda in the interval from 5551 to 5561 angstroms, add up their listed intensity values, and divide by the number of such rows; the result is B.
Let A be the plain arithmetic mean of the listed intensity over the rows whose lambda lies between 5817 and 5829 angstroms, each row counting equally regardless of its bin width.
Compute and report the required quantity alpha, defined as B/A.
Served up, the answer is 0.99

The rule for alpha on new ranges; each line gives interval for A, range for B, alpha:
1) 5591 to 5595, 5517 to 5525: 1.08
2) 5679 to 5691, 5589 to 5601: 0.92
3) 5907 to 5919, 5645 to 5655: 0.91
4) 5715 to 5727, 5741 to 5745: 1.00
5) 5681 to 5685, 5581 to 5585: 0.91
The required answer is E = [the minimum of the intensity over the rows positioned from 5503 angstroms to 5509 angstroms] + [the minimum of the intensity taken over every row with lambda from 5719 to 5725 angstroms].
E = 21.5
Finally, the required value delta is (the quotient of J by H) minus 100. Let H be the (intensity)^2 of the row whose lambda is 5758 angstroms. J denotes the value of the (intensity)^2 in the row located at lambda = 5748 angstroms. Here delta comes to -98.9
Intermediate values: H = 128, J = 144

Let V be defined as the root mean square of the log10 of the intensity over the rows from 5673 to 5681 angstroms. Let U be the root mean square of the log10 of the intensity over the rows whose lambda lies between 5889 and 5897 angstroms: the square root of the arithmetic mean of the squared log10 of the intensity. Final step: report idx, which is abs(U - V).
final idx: 0.131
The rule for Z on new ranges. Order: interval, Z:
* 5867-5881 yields 11.1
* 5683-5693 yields 10.5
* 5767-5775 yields 11.6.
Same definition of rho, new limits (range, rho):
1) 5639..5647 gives 16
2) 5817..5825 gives 21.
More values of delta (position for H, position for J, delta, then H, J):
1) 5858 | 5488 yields -99.3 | 130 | 89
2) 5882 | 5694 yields -98.8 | 110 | 130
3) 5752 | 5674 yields -99.1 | 137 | 119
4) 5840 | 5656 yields -99.1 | 119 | 108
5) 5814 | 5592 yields -99.3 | 139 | 97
